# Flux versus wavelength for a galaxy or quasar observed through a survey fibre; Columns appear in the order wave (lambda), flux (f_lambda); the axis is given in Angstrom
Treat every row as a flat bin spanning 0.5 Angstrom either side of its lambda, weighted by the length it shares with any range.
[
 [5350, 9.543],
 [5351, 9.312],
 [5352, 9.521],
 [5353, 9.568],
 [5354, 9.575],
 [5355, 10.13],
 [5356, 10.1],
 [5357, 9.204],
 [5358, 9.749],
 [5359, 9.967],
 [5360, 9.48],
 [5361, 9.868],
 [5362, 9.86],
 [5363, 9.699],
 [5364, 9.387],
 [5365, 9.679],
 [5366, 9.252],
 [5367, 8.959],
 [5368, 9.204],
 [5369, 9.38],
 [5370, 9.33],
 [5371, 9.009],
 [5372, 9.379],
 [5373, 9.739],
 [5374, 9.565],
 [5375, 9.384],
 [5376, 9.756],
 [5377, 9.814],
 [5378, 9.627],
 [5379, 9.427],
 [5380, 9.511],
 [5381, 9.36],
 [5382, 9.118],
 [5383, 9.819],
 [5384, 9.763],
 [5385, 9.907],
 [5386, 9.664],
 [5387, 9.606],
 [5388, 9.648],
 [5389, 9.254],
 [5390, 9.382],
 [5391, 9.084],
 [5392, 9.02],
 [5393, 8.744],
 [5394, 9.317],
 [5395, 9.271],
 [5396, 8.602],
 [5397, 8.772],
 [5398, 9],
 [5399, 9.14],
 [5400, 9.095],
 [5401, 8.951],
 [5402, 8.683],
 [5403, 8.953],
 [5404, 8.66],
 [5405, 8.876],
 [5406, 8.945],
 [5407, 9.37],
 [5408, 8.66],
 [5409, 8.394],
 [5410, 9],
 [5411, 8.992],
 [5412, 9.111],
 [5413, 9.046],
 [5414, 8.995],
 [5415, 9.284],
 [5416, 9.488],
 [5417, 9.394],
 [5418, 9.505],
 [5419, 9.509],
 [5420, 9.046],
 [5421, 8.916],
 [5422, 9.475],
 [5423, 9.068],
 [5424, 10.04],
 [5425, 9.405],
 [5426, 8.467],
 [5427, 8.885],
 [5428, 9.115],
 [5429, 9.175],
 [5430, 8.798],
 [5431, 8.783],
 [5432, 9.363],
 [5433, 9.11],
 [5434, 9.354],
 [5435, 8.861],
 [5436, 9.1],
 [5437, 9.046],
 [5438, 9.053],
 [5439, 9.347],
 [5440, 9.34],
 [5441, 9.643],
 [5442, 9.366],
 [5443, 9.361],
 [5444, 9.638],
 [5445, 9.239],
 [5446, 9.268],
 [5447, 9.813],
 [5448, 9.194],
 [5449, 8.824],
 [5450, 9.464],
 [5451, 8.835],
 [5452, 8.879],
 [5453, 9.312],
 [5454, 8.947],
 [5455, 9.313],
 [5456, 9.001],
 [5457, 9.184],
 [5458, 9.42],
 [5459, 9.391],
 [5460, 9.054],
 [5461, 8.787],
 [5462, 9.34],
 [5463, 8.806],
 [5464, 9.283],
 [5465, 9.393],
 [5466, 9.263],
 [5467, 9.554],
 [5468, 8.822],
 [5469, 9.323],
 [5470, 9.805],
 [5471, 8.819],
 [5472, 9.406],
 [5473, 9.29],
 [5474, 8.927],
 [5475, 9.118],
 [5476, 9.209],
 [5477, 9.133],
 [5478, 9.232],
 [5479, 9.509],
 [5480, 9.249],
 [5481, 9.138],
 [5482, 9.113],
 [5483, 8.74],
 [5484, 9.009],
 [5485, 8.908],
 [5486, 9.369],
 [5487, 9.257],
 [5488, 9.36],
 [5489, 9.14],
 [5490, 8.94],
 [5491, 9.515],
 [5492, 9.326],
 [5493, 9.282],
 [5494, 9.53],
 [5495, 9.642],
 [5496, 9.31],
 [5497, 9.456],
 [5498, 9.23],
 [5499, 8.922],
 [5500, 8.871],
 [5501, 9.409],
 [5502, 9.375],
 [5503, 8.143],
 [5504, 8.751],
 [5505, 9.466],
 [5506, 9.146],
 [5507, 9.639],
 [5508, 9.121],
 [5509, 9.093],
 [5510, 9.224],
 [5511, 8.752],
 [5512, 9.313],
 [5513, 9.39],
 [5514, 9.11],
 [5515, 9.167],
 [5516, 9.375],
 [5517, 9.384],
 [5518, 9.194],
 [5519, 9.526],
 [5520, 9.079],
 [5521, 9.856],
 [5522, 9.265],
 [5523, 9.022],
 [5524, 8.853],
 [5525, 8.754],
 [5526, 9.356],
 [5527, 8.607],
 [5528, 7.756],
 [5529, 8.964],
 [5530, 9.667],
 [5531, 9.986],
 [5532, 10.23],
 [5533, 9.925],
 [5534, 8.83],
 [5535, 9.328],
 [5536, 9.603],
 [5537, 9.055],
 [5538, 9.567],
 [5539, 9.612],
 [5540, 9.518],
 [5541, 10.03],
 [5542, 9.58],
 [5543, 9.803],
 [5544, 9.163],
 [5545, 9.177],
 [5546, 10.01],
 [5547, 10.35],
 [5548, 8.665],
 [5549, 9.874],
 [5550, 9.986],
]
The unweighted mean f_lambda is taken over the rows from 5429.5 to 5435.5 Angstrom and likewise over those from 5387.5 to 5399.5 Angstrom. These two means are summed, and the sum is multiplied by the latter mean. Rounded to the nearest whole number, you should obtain 165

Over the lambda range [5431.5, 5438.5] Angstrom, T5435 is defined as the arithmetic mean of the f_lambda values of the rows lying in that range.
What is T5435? 9.13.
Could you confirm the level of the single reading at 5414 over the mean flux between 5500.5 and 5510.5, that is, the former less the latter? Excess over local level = -0.14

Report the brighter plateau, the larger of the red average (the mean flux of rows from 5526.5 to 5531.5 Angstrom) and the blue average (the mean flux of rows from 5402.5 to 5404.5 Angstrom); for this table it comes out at 9.0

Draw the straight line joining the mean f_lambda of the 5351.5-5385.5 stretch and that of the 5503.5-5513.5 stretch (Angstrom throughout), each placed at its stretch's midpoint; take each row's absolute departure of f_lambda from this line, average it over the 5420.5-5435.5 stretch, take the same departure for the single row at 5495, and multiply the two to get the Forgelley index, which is 0.16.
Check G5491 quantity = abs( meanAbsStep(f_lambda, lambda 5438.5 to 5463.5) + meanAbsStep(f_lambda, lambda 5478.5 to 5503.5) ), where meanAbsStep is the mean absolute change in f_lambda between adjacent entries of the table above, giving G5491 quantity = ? 0.58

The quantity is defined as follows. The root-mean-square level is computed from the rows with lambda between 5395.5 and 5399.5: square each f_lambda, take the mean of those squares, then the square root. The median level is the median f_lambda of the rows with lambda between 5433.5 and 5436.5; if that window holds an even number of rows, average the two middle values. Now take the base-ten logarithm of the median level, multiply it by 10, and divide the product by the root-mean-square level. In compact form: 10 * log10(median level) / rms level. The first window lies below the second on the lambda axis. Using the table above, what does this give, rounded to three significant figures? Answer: 1.08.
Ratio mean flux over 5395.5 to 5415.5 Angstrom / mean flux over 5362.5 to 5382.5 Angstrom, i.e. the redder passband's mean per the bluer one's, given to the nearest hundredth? 0.95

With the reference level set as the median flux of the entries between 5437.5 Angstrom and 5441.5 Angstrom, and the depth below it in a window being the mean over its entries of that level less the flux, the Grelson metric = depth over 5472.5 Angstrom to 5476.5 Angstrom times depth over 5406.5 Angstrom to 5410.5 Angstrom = 0.101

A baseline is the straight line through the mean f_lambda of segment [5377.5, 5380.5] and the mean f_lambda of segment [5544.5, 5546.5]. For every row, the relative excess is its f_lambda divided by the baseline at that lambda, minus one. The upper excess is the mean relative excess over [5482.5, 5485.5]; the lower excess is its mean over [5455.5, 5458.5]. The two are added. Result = -0.11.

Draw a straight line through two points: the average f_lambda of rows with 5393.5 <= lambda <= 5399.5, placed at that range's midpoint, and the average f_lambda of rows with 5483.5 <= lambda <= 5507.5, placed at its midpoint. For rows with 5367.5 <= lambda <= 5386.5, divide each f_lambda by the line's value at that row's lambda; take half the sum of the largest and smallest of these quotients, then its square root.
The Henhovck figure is 1.03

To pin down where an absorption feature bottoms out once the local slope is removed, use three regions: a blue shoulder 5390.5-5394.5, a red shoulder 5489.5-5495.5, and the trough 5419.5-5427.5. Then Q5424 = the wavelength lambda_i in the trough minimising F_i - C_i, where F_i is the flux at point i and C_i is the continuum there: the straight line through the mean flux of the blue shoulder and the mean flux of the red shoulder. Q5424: 5426 Angstrom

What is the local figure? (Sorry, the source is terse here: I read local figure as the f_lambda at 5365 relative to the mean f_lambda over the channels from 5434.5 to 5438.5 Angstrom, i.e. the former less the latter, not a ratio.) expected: 0.66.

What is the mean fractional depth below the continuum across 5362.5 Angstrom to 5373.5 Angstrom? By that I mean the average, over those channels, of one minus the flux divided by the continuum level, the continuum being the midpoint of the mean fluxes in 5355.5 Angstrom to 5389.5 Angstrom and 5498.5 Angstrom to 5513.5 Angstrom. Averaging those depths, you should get -0.004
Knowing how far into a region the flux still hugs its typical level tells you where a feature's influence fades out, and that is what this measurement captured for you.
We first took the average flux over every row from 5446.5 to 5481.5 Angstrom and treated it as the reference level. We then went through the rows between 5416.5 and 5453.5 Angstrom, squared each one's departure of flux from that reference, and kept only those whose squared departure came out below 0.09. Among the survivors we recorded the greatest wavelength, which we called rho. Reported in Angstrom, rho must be 5453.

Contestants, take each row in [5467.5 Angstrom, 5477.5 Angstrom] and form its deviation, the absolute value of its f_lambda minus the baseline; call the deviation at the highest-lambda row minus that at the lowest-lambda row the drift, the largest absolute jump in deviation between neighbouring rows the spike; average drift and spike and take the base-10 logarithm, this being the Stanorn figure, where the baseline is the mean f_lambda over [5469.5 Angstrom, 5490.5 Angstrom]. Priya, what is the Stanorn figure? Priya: -1.07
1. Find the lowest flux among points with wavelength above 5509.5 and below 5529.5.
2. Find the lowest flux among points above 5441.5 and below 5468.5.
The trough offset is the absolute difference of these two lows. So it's 1.0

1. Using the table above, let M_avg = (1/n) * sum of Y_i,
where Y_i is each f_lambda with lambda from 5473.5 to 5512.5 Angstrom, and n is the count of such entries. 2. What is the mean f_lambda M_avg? 9.2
